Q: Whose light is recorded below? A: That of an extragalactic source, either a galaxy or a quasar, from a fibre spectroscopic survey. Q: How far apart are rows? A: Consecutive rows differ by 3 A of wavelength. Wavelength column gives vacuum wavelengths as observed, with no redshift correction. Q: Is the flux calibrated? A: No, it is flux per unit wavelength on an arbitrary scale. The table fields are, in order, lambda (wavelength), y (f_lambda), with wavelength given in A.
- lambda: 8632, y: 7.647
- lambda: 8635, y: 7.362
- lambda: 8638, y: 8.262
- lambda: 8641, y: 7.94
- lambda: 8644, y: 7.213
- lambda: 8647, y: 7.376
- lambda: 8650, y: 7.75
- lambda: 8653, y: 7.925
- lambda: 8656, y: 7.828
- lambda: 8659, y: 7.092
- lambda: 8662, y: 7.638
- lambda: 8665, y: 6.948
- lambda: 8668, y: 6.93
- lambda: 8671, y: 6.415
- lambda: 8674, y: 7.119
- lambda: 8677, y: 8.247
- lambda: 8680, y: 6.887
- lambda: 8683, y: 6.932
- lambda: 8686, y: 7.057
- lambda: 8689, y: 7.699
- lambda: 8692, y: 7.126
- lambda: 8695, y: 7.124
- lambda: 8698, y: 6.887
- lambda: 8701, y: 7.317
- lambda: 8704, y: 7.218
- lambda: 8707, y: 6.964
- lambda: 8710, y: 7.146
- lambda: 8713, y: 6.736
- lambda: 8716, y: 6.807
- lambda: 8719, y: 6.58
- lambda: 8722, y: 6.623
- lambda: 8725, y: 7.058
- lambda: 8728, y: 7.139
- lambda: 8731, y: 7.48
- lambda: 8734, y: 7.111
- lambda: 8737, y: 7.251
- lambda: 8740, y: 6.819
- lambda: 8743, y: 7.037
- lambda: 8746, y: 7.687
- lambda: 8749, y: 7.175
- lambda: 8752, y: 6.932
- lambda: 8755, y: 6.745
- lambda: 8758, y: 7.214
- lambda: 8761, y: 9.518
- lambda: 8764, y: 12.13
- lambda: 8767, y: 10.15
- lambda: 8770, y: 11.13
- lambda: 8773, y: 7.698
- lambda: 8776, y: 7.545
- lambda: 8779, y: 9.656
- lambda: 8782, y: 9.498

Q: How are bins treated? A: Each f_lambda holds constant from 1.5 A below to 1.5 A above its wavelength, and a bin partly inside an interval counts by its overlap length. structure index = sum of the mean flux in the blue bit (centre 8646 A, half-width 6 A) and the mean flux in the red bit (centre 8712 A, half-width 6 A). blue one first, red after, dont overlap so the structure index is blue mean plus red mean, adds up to 14.5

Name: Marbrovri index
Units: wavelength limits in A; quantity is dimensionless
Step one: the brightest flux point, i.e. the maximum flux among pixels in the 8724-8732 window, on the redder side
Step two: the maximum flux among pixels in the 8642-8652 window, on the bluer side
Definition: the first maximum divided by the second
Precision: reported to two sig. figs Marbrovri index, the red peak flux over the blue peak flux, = 0.97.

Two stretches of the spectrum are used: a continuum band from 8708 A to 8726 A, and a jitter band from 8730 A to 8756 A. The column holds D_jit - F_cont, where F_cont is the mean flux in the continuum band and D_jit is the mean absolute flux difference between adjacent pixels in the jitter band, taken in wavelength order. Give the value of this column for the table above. -6.48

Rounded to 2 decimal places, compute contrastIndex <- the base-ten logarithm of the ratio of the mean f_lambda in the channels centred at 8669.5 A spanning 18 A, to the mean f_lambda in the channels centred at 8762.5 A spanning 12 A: -0.13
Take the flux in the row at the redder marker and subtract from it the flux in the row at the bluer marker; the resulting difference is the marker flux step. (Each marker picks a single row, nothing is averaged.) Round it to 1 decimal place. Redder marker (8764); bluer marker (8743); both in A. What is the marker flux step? 5.1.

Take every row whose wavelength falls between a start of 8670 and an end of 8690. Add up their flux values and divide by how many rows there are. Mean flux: 7.2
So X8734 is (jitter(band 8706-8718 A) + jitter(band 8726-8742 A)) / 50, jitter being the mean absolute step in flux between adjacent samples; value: 0.011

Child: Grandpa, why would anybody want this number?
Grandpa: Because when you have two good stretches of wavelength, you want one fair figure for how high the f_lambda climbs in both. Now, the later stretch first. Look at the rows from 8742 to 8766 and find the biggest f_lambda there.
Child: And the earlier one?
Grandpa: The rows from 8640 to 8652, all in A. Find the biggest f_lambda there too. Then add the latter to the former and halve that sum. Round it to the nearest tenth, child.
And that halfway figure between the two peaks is 10.0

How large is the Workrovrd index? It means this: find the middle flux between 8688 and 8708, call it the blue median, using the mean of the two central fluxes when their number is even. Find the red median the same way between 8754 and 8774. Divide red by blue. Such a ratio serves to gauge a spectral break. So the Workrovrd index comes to 1.34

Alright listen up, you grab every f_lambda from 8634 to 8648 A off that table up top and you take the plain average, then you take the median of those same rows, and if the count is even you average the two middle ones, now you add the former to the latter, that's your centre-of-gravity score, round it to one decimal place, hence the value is 15.0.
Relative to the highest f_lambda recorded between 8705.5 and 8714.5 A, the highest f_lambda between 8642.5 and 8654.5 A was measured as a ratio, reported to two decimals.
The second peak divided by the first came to 1.11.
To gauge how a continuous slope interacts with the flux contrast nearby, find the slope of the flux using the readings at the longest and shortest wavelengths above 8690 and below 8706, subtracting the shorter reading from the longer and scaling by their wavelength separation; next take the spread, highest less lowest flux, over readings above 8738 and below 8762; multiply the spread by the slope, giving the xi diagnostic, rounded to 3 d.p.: 0.021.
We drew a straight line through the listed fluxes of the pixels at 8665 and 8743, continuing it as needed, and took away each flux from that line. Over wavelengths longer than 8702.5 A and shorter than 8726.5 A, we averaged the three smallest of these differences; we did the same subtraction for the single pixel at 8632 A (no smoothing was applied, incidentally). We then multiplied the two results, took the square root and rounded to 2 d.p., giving 0.32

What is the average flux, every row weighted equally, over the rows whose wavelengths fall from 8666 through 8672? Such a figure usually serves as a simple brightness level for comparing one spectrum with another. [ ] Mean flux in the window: 6.7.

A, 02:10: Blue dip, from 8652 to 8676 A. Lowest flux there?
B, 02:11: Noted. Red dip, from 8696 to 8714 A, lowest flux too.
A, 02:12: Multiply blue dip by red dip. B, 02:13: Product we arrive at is 43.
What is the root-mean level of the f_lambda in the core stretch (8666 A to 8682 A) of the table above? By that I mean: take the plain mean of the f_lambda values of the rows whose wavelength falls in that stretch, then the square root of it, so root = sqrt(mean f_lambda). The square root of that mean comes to 2.67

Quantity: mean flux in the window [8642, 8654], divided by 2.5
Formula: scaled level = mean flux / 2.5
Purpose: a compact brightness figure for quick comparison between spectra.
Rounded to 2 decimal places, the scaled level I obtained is 3.03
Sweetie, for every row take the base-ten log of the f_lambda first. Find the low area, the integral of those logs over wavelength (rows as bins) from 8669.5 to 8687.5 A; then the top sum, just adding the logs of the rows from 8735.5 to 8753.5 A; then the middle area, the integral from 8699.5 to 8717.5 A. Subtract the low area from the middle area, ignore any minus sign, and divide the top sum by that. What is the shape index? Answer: 76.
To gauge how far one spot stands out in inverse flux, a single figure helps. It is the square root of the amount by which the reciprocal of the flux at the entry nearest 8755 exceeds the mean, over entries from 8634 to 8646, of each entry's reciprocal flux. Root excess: 0.13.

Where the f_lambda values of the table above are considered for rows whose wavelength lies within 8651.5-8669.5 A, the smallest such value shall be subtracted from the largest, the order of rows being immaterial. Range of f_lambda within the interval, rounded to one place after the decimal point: 1.0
